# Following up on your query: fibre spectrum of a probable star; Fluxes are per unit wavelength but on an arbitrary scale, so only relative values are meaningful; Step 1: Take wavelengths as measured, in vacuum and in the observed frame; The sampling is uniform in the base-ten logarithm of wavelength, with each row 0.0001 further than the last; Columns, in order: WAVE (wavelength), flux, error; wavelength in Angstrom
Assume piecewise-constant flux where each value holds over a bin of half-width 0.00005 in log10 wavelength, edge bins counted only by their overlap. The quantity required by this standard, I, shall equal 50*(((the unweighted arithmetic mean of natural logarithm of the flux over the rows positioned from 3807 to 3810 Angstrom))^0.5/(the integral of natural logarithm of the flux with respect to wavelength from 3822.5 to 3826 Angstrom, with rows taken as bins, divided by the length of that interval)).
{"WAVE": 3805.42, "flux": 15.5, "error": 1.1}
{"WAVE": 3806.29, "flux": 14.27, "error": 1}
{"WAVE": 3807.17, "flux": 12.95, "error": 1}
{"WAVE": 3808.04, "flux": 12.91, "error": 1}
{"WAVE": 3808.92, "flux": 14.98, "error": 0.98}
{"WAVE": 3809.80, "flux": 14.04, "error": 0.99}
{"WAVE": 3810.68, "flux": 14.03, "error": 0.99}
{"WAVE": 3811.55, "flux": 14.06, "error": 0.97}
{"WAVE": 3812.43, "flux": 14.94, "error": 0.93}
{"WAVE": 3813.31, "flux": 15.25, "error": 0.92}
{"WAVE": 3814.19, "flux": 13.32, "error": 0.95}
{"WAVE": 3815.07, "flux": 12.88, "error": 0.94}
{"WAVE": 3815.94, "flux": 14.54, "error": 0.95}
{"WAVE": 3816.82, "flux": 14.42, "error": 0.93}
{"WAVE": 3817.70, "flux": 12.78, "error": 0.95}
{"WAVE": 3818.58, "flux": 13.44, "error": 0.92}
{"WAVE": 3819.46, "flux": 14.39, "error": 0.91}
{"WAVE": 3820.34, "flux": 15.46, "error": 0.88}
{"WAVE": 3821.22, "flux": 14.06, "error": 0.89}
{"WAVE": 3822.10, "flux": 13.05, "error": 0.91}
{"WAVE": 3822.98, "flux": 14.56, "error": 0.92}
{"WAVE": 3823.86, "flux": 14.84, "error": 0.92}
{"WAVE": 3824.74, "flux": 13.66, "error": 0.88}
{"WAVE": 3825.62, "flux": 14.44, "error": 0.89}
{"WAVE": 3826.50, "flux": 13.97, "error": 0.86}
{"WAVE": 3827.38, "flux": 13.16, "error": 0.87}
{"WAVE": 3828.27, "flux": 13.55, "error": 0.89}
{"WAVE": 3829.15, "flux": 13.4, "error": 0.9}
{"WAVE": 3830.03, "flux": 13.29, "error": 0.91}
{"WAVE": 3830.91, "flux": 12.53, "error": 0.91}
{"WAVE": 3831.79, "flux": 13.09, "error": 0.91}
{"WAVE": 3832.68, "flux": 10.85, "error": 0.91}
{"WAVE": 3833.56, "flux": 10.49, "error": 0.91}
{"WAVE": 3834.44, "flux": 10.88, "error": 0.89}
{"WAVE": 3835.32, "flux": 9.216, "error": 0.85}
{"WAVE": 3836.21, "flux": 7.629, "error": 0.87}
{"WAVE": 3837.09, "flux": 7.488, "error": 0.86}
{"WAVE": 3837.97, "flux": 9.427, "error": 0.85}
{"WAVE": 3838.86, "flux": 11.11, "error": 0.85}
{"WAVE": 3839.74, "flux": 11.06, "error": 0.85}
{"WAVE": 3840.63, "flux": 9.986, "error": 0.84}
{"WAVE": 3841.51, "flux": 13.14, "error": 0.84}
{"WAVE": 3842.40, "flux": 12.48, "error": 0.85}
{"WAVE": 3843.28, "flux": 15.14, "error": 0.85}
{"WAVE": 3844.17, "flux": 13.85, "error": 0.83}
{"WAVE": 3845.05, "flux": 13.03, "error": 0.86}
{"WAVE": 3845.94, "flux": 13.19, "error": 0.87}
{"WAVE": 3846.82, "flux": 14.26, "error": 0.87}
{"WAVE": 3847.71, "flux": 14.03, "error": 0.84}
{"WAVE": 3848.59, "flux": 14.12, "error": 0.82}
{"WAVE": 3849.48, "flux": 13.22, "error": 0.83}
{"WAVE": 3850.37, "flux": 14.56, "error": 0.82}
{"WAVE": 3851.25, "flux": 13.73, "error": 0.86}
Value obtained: 30.3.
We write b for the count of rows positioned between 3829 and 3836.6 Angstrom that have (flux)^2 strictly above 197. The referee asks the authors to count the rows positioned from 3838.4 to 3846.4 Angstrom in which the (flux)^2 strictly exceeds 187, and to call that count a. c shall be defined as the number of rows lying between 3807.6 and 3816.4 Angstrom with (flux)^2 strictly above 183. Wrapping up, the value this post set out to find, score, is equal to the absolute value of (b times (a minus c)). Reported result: 0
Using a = 2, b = 0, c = 7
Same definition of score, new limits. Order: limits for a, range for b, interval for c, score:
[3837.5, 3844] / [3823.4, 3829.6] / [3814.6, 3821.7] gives 8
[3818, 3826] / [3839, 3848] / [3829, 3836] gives 12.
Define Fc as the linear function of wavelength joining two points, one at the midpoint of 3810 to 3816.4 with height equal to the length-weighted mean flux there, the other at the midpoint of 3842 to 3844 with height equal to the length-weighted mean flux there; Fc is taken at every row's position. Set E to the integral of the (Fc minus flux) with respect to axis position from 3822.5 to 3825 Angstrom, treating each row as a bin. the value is -1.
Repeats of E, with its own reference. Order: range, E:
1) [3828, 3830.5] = 1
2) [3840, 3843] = 6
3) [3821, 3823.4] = 0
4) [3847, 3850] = 0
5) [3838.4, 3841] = 8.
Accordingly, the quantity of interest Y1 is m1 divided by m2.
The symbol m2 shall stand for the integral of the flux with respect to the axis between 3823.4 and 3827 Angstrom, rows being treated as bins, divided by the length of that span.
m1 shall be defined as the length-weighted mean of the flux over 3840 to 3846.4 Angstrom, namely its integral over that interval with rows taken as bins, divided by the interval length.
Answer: 0.91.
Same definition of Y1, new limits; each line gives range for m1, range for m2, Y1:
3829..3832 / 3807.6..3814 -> 0.92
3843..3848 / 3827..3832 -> 1.05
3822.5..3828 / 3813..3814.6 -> 0.99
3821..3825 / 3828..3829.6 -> 1.04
